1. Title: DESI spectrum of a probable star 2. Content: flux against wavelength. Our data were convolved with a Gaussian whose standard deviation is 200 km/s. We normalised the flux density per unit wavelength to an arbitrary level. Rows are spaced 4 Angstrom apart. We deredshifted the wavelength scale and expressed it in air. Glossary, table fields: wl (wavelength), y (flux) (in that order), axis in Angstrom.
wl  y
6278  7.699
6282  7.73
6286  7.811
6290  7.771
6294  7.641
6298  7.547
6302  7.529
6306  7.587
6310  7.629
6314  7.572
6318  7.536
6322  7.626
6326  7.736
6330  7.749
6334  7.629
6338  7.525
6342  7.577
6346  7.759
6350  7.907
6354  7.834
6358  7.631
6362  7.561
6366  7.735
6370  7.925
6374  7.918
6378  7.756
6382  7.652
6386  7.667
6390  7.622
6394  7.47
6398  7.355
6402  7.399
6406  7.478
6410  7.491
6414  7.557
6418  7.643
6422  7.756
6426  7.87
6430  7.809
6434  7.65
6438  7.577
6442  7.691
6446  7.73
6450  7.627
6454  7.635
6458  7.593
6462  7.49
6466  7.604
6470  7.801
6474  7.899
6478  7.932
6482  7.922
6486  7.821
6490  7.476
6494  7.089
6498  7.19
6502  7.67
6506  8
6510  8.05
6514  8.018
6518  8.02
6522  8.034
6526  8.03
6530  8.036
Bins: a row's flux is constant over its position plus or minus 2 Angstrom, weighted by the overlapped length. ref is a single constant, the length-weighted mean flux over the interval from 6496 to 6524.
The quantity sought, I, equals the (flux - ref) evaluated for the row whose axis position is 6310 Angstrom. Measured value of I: -0.23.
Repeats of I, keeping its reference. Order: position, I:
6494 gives -0.77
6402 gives -0.46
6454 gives -0.22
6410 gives -0.36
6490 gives -0.38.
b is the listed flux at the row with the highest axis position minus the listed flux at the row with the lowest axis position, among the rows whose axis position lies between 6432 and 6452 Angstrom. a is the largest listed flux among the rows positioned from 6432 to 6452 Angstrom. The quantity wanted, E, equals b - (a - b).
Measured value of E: -7.78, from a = 7.73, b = -0.02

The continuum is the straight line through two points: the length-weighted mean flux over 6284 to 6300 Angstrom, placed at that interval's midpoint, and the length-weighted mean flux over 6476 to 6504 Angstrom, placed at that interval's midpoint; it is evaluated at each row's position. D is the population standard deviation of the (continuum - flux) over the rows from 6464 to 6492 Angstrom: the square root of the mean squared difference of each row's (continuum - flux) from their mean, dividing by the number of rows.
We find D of 0.16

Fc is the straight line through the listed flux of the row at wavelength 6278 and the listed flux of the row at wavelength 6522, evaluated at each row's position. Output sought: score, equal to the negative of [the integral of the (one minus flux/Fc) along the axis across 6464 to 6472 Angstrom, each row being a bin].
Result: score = -0.26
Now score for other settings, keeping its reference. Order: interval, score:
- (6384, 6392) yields -0.21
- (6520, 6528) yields 0.00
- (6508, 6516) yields 0.01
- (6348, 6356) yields 0.07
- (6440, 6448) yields -0.22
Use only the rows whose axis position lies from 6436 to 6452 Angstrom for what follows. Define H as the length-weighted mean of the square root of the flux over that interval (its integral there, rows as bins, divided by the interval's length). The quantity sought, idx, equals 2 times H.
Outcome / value 5.534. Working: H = 2.77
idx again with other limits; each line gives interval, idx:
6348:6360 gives 5.582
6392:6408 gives 5.450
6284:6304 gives 5.535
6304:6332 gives 5.526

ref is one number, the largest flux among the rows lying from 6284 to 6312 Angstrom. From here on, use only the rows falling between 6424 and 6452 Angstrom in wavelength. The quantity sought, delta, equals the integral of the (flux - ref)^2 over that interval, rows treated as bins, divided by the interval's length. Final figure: 0.020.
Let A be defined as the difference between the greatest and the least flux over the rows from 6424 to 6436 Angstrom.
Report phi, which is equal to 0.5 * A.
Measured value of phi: 0.11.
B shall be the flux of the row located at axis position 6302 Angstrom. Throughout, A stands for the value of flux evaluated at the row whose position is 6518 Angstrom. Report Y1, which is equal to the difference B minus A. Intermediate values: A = 8.02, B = 7.529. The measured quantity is -0.49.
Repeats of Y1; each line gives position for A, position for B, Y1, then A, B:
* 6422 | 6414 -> -0.20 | 7.756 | 7.557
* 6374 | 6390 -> -0.30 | 7.918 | 7.622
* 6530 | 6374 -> -0.12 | 8.036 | 7.918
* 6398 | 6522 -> 0.68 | 7.355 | 8.034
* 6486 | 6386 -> -0.15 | 7.821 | 7.667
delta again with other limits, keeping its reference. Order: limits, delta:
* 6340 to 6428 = 0.049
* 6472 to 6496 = 0.111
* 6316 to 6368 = 0.031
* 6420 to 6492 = 0.029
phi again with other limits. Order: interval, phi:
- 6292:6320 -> 0.06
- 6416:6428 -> 0.11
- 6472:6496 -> 0.42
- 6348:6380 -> 0.18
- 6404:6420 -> 0.08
